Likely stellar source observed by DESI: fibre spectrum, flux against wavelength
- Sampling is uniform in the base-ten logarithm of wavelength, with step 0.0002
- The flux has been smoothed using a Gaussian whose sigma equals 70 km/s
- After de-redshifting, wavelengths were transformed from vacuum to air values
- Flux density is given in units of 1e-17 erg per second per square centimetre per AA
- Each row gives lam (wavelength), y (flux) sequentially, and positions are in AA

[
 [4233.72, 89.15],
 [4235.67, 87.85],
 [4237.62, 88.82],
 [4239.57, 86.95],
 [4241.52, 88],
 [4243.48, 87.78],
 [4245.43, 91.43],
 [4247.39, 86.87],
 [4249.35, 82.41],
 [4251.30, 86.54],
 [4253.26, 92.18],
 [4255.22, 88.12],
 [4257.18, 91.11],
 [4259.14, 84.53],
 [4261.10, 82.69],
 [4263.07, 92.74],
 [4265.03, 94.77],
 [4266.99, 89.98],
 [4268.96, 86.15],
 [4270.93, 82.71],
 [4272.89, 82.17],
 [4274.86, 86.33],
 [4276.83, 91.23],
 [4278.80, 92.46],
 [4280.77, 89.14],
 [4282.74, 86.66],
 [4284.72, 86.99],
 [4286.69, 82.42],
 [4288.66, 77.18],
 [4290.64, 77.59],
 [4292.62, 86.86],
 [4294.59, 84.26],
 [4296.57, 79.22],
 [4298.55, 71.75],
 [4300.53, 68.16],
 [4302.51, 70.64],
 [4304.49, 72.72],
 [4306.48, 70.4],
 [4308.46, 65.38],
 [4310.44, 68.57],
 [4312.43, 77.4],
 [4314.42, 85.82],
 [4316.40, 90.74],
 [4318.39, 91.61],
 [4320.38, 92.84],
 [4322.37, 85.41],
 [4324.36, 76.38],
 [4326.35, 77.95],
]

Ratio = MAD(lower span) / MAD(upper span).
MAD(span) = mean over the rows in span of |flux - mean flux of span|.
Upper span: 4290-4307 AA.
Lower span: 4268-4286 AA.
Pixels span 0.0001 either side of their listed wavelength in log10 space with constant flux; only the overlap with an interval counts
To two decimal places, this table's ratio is 0.46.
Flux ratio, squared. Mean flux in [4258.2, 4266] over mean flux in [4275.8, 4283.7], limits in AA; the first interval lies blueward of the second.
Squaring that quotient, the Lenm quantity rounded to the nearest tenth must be 1.0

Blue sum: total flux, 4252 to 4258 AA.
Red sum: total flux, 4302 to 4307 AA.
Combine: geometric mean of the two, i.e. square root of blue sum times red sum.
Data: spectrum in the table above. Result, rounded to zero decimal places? 241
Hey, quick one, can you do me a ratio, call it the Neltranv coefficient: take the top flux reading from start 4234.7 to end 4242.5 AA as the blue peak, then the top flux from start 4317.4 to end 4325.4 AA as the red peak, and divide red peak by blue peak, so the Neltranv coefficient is 1.05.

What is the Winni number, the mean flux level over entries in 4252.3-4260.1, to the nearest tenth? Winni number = 89.0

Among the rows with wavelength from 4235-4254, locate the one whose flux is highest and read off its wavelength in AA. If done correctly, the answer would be 4253.26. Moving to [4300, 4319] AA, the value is 4318.39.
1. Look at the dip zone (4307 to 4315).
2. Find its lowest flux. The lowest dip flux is 65.38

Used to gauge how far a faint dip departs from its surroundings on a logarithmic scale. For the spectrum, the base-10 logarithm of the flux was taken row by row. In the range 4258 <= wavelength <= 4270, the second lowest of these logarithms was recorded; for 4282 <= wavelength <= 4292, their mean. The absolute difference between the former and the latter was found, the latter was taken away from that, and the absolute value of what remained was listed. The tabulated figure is 1.90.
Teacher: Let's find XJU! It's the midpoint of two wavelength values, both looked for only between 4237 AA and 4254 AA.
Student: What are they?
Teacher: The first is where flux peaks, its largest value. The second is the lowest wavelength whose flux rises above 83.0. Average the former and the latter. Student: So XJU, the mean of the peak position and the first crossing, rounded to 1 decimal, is 4245.4 AA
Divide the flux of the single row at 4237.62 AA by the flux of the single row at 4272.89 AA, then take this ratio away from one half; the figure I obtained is -0.58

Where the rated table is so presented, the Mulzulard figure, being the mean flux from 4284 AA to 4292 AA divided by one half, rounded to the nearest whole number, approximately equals 162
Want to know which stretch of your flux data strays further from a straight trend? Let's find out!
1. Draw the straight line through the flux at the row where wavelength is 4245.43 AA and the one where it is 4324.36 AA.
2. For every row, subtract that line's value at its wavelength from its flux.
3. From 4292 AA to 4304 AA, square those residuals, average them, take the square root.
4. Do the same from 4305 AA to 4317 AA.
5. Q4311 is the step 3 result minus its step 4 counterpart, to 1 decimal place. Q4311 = -2.2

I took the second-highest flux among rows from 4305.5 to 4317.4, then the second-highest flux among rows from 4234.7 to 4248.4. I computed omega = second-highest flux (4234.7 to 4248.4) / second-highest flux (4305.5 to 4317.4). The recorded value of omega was 1.03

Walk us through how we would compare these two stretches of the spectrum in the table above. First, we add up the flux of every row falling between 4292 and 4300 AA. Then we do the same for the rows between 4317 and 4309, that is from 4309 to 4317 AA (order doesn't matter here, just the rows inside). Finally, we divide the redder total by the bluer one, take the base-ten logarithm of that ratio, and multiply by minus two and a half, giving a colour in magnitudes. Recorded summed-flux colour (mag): 0.00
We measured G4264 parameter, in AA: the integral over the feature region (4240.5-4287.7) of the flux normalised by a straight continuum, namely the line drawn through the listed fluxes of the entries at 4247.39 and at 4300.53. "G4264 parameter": 51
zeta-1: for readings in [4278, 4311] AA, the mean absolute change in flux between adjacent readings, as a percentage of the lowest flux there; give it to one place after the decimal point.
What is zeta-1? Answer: 5.7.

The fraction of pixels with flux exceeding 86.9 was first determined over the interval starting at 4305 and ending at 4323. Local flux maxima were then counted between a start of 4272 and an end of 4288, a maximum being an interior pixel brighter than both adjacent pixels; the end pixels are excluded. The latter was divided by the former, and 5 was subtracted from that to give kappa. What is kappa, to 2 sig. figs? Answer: 1.0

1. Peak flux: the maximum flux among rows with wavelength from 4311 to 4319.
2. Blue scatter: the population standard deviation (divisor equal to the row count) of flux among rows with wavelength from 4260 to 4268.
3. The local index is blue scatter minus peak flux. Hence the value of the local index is -87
